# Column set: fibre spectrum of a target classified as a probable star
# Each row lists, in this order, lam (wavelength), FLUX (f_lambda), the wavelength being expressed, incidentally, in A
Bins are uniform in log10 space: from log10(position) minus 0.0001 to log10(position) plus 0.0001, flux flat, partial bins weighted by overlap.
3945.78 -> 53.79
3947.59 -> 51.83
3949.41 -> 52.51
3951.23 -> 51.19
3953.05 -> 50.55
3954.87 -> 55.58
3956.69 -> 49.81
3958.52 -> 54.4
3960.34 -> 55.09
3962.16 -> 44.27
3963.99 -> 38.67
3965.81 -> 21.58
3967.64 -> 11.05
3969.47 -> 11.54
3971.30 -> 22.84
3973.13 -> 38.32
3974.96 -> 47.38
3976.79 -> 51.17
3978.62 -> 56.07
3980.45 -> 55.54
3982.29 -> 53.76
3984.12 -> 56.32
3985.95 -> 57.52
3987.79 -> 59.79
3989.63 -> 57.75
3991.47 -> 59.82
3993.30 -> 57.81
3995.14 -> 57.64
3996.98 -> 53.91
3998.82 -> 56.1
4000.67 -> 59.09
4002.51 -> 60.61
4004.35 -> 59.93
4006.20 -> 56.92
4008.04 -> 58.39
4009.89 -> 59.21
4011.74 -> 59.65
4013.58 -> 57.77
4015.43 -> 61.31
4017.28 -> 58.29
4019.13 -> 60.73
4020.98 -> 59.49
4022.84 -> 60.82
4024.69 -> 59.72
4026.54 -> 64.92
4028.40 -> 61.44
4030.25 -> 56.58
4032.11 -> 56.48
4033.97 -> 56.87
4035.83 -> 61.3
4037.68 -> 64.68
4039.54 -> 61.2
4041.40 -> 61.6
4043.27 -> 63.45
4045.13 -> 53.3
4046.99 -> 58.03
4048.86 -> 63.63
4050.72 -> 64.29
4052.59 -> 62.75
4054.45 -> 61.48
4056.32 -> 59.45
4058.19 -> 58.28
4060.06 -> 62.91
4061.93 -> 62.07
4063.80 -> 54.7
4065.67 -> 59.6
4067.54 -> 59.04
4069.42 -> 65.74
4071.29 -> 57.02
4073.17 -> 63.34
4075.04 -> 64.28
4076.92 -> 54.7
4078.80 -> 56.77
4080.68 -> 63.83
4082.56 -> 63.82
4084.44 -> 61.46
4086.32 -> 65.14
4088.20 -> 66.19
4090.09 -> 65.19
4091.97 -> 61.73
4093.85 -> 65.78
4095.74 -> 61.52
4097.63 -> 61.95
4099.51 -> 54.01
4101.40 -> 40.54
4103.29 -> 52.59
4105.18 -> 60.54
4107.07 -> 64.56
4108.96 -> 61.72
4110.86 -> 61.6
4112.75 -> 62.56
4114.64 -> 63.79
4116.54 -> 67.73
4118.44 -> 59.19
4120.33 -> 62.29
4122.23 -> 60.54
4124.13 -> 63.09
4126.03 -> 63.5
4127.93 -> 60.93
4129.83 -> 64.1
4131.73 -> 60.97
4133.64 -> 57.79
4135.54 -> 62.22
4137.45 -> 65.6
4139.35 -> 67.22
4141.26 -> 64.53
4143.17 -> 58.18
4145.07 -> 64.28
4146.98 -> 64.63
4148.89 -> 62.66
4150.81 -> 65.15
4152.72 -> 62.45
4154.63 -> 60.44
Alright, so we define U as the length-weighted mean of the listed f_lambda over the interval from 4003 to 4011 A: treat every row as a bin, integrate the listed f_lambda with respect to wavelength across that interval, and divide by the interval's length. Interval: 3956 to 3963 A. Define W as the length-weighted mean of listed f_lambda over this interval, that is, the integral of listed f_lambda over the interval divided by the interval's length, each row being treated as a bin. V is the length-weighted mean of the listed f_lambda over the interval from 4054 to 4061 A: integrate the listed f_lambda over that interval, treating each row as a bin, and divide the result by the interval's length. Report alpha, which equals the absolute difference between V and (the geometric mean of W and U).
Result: 6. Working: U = 59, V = 60.4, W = 51.0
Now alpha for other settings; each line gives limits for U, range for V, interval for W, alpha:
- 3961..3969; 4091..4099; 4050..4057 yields 20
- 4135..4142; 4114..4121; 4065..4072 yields 1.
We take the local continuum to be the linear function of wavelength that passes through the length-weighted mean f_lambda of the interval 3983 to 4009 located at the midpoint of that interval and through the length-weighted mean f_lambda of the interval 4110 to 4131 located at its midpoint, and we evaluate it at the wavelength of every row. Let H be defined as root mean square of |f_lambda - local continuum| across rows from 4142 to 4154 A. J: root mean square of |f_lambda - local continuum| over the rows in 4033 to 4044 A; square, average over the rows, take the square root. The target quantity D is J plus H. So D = 5.5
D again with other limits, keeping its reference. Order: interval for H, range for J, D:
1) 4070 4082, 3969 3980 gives 28.9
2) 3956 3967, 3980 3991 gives 19.1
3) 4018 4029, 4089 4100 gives 6.7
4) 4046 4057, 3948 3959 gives 7.2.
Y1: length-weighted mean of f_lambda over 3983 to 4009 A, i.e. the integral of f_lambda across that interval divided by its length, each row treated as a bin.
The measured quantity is 57.9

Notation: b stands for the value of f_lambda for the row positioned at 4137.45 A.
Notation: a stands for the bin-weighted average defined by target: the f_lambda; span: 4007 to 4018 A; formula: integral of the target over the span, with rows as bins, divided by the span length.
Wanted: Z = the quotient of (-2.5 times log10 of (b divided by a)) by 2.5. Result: -0.05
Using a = 59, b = 65.6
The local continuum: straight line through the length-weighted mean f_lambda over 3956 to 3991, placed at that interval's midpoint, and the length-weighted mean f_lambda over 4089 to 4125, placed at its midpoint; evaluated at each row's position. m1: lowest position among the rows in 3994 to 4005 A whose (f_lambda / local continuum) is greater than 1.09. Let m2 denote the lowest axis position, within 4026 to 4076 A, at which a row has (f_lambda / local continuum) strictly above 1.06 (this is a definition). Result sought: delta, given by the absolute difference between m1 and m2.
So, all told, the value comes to 31.4 A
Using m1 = 3995.14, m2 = 4026.54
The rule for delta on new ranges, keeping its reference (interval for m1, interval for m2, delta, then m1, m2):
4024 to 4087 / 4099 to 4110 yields 82.4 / 4024.69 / 4107.07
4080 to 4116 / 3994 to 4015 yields 85.5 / 4080.68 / 3995.14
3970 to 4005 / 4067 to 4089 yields 92.6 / 3976.79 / 4069.42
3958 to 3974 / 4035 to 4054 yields 77.3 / 3958.52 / 4035.83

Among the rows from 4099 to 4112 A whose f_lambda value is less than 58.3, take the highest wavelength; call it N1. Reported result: 4103.29 A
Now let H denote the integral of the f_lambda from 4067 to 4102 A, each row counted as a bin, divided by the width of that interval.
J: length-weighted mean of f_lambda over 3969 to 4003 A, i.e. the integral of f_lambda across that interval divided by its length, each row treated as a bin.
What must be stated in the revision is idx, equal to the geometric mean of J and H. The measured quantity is 56.0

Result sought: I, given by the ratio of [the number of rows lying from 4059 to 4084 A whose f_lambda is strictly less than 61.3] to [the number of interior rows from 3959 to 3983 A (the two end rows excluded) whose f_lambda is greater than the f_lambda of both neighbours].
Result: 6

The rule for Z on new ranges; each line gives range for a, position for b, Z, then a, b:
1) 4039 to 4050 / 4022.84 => 0.00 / 60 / 60.82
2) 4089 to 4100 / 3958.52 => 0.06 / 62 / 54.4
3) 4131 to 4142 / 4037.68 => -0.01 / 63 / 64.68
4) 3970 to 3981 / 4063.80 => -0.10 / 44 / 54.7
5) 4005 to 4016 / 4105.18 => -0.01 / 59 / 60.54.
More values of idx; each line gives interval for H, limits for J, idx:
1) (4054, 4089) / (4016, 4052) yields 60.7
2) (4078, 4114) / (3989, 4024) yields 59.7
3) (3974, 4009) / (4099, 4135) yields 58.4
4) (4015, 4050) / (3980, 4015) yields 59.0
